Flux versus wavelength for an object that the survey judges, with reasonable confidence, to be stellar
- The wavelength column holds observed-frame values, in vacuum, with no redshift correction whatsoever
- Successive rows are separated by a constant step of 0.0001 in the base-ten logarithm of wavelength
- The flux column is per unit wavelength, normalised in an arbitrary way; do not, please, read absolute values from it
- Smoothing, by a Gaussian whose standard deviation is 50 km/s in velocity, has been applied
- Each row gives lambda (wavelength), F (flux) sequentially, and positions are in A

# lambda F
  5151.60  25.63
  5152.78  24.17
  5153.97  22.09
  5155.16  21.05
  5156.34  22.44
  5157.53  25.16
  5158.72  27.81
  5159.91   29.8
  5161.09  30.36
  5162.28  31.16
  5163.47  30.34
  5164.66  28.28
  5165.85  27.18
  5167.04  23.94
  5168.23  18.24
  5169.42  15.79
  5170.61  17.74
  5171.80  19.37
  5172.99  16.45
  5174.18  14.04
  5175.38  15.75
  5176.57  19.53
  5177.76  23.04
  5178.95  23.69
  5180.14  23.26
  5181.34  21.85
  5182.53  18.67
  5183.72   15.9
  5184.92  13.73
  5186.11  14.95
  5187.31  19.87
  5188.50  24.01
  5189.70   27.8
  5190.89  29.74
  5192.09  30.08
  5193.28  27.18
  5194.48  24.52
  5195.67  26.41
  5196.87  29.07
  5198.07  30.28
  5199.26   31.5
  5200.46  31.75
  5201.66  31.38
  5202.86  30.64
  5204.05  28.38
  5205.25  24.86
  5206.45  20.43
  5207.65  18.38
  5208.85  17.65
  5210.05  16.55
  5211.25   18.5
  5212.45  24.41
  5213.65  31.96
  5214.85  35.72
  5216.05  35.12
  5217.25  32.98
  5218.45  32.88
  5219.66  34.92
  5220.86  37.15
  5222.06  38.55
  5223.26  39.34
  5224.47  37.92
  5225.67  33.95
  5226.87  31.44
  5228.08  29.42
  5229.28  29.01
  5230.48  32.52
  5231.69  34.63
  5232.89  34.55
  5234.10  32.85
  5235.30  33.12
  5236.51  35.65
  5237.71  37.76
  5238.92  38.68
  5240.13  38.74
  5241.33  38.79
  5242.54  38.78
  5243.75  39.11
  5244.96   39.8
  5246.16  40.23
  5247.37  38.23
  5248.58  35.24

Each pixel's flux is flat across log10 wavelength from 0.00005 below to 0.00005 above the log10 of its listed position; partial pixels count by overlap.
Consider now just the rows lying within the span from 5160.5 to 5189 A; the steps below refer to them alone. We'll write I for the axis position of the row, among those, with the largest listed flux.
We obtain 5162.28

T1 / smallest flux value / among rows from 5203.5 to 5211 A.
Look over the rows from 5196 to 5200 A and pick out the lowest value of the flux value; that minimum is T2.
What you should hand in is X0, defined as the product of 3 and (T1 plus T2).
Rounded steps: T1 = 16.55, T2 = 29.07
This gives 137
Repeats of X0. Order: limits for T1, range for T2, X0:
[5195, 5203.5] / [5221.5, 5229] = 167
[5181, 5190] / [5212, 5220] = 114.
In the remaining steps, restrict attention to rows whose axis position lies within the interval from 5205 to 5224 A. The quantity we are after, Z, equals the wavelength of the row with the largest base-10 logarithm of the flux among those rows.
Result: 5223.26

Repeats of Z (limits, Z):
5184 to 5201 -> 5200.46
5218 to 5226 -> 5223.26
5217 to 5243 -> 5223.26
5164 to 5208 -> 5200.46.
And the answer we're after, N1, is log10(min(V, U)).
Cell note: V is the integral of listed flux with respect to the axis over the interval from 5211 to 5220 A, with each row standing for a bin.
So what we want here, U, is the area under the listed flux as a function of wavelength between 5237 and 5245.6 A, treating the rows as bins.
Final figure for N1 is 2.45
